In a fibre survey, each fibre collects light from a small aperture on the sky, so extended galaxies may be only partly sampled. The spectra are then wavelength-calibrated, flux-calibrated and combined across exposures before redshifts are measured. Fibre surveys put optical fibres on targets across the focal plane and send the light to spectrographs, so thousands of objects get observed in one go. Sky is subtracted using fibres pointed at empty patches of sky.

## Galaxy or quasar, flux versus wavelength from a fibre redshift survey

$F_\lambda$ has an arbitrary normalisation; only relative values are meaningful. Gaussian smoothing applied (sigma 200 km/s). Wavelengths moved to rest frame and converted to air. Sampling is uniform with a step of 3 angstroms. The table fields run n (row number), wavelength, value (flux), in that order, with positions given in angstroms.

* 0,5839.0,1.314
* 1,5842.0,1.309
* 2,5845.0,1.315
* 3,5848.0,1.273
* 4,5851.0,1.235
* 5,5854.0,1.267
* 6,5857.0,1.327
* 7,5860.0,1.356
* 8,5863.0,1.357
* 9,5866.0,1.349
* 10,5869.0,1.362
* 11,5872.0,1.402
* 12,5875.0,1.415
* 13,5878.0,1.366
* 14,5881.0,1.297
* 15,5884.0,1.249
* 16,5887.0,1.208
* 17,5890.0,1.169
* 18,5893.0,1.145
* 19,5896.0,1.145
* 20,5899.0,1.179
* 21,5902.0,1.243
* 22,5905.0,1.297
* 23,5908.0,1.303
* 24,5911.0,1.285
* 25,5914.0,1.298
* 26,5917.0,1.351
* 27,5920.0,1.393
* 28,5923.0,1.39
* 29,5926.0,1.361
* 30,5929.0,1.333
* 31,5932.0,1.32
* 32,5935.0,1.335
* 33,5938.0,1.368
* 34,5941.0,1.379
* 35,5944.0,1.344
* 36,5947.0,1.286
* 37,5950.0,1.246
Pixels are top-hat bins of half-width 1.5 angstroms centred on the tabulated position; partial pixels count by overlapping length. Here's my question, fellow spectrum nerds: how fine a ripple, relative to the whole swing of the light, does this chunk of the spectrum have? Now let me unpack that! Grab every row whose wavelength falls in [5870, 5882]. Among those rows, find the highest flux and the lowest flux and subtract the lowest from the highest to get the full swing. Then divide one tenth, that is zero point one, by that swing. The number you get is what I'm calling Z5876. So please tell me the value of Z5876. 0.8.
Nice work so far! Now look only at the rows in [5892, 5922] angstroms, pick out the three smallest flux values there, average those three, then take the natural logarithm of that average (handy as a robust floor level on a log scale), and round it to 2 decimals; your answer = 0.15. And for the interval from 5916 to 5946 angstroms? 0.28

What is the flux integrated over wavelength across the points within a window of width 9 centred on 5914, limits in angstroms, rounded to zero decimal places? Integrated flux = 12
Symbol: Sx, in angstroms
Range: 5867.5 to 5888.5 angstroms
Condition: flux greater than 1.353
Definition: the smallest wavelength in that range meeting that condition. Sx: 5869.0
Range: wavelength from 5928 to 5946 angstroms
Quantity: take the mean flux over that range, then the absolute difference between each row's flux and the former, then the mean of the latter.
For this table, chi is 0.02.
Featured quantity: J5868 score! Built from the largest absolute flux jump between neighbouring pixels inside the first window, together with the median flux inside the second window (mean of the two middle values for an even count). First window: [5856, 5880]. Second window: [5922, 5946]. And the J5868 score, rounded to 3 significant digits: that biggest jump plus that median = 1.40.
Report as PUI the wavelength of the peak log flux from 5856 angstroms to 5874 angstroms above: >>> 5872.0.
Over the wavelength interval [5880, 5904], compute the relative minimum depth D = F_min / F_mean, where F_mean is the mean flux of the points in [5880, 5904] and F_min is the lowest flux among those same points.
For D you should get 0.951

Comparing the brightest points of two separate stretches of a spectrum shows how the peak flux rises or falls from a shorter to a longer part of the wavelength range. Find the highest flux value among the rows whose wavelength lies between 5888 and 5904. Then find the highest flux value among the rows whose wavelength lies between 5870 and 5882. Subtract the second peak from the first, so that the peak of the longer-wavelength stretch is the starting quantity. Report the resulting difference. -0.17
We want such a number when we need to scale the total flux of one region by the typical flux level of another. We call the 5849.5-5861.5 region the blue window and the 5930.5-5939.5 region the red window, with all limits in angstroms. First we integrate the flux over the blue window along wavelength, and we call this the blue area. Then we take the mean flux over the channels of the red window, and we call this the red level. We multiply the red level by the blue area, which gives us 21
